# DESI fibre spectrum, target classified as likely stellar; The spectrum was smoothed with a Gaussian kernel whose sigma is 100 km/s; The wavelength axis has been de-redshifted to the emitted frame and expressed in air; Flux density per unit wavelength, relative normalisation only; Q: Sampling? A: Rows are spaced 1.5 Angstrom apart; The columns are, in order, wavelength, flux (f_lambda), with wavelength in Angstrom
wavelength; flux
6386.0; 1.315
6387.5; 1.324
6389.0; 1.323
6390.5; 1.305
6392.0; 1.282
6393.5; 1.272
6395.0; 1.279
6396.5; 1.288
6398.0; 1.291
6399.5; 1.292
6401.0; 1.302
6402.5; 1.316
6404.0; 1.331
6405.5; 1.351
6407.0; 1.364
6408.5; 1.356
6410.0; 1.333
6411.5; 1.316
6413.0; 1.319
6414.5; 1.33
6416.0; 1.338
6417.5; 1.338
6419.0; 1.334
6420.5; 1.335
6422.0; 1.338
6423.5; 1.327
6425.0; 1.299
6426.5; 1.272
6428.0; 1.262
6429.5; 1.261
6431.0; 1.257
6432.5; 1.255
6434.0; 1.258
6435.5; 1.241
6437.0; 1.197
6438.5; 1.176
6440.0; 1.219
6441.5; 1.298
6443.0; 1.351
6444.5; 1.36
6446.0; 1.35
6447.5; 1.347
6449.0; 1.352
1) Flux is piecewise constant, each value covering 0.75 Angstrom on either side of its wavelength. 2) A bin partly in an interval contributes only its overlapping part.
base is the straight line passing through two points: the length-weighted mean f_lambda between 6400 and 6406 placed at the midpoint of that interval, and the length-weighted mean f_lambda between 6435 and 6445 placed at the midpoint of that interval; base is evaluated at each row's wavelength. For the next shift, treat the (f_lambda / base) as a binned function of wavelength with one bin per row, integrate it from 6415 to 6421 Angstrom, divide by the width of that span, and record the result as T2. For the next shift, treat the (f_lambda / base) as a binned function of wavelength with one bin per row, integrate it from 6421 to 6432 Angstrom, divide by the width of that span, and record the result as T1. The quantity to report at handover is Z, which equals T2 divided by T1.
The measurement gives 1.03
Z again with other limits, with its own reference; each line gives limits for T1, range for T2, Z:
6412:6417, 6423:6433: 0.98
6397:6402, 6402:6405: 1.03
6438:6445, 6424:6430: 0.98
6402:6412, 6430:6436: 0.97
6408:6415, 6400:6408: 0.99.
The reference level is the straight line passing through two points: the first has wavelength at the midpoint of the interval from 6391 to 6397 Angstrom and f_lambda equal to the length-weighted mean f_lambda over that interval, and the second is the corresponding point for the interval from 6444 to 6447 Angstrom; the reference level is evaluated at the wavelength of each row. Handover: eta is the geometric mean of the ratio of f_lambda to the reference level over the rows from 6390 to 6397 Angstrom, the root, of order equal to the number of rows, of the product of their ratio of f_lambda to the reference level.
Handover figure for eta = 1.00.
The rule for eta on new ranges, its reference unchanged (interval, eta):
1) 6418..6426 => 1.00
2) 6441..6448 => 0.99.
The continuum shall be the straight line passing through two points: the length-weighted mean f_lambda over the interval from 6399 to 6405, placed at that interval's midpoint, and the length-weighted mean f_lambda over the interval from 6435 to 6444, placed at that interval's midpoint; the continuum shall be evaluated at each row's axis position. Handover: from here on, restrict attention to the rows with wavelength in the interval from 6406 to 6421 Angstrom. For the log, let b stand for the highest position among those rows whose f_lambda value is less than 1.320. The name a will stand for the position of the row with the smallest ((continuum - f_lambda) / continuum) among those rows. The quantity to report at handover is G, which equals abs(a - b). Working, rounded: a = 6407.0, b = 6413.0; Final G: 6.0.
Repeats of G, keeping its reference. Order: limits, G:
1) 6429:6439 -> 4.5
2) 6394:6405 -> 1.5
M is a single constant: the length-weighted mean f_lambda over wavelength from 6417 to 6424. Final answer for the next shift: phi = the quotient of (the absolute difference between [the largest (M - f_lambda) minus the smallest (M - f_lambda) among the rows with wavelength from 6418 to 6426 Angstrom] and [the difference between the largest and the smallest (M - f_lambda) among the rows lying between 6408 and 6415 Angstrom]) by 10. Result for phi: 0.0001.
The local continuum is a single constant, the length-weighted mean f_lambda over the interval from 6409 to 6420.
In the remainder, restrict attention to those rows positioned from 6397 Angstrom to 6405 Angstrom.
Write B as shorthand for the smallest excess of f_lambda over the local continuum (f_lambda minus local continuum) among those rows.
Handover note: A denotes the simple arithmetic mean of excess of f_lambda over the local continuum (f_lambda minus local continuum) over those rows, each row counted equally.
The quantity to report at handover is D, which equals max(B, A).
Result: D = -0.02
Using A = -0.024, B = -0.04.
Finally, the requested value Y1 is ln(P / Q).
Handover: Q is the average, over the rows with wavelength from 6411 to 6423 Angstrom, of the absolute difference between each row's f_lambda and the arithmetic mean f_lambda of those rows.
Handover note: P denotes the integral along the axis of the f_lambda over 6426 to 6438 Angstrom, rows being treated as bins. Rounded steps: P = 15.0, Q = 0.007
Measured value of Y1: 7.7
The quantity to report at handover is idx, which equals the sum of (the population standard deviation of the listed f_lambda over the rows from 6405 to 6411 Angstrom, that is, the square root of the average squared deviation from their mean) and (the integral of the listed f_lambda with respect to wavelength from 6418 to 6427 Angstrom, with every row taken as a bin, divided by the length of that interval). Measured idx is 1.33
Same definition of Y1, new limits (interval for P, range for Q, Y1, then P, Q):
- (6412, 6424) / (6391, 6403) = 7.4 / 16.0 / 0.010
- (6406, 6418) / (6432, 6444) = 6.0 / 16.0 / 0.041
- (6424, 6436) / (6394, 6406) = 6.6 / 15.2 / 0.020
